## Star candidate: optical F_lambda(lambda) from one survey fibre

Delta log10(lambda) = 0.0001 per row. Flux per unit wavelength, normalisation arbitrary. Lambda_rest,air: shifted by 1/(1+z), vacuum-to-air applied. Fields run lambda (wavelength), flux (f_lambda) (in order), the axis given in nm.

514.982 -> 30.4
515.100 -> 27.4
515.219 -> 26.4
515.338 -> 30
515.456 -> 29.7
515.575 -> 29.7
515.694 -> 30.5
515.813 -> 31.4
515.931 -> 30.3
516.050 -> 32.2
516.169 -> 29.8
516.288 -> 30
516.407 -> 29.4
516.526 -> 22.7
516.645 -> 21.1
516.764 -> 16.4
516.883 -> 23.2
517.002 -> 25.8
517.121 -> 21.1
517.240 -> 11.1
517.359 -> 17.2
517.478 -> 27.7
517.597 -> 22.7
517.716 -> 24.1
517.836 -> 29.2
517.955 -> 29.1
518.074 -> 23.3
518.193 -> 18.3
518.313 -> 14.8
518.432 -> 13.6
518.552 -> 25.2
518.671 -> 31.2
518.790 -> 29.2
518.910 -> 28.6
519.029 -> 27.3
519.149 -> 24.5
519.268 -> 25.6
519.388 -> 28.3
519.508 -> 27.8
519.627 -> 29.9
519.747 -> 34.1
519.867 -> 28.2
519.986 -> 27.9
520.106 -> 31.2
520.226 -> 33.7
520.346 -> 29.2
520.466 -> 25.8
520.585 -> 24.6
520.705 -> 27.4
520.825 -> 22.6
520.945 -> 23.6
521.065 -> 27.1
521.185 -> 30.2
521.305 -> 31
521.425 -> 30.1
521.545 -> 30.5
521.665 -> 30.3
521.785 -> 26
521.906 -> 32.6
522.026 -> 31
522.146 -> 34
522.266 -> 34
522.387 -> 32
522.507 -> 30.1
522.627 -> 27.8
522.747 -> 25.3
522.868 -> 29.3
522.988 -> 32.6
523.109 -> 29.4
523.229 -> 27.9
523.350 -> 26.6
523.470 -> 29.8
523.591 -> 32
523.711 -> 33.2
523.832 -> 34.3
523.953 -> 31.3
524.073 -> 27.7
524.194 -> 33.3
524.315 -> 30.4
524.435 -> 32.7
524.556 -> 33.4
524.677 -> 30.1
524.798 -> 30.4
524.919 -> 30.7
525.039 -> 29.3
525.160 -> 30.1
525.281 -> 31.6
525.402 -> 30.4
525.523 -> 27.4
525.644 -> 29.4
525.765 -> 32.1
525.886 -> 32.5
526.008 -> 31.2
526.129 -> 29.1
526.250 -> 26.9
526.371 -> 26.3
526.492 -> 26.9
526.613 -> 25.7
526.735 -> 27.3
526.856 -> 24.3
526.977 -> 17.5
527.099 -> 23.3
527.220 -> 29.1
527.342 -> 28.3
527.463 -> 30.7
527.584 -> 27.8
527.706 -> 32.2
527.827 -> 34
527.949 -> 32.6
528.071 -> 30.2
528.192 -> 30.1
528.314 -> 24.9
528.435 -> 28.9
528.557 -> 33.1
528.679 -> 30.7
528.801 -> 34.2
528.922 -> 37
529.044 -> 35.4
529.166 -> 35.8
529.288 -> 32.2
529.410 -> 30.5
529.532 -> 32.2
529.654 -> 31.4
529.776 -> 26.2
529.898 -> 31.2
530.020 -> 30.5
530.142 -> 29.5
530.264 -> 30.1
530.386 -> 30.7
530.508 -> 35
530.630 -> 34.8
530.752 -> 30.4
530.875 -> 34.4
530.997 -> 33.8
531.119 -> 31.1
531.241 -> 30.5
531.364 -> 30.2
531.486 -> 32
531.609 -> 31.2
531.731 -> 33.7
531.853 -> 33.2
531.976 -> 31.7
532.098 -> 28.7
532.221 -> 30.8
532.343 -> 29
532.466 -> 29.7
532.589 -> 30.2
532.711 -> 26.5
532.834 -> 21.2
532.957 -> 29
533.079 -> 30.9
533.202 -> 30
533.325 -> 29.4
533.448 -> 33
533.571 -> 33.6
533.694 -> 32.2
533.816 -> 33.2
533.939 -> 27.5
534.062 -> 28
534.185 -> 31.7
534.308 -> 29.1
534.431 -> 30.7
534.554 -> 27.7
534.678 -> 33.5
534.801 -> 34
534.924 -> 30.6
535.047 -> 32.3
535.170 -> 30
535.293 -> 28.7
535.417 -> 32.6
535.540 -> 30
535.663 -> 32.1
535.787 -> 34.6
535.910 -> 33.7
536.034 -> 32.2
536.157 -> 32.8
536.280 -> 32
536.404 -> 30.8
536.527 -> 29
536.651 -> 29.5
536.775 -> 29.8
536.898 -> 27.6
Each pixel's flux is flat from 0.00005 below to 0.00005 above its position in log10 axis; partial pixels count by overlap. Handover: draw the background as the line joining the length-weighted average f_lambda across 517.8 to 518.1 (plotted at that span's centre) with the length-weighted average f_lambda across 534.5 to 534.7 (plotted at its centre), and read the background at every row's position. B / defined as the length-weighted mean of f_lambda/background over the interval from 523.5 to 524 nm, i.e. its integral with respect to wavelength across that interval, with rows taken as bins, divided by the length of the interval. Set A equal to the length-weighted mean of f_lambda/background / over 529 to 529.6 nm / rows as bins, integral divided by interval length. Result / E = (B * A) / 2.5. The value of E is 0.52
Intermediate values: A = 1.13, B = 1.15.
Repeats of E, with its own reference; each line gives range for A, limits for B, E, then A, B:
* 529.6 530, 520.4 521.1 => 0.36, 1.01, 0.90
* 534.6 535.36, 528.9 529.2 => 0.51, 1.05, 1.23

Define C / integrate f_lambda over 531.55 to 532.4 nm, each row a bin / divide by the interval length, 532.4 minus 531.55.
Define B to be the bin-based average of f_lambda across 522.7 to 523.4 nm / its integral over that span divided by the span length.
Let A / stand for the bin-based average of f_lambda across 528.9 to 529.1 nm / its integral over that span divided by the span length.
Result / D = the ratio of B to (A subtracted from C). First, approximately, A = 36.0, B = 28.6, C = 31.2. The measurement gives -6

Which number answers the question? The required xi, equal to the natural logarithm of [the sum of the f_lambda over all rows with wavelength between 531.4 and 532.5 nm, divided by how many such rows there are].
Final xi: 3.44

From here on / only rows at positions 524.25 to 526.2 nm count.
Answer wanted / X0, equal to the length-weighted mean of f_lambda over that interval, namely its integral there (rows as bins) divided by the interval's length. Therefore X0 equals 30.7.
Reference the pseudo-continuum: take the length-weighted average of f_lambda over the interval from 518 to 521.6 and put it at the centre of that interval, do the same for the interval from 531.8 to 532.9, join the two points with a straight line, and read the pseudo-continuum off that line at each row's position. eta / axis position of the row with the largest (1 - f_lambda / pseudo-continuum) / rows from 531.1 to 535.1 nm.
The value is 532.834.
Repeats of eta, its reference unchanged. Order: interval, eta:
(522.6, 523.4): 522.747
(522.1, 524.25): 522.747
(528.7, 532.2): 529.776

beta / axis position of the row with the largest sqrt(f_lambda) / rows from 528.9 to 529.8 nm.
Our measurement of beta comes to 528.922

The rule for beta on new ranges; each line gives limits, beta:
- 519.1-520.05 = 519.747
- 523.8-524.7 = 523.832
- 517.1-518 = 517.836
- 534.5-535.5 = 534.801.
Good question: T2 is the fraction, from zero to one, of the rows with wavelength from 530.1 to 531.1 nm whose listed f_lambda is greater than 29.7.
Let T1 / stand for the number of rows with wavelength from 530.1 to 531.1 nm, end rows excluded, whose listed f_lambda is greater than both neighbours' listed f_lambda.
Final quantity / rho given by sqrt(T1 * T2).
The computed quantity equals 1.3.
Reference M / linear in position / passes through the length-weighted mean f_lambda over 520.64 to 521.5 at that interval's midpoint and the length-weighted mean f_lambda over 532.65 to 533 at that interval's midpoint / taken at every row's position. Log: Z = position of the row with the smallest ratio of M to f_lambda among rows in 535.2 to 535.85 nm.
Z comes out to 535.787 nm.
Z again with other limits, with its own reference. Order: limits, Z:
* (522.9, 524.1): 523.832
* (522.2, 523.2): 522.266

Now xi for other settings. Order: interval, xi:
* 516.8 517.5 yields 3.05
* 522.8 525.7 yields 3.42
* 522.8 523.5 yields 3.38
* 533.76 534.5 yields 3.40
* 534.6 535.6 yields 3.45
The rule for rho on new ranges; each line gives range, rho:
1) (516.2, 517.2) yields 0.4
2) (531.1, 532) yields 1.4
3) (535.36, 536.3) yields 1.4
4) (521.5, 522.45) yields 0.9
